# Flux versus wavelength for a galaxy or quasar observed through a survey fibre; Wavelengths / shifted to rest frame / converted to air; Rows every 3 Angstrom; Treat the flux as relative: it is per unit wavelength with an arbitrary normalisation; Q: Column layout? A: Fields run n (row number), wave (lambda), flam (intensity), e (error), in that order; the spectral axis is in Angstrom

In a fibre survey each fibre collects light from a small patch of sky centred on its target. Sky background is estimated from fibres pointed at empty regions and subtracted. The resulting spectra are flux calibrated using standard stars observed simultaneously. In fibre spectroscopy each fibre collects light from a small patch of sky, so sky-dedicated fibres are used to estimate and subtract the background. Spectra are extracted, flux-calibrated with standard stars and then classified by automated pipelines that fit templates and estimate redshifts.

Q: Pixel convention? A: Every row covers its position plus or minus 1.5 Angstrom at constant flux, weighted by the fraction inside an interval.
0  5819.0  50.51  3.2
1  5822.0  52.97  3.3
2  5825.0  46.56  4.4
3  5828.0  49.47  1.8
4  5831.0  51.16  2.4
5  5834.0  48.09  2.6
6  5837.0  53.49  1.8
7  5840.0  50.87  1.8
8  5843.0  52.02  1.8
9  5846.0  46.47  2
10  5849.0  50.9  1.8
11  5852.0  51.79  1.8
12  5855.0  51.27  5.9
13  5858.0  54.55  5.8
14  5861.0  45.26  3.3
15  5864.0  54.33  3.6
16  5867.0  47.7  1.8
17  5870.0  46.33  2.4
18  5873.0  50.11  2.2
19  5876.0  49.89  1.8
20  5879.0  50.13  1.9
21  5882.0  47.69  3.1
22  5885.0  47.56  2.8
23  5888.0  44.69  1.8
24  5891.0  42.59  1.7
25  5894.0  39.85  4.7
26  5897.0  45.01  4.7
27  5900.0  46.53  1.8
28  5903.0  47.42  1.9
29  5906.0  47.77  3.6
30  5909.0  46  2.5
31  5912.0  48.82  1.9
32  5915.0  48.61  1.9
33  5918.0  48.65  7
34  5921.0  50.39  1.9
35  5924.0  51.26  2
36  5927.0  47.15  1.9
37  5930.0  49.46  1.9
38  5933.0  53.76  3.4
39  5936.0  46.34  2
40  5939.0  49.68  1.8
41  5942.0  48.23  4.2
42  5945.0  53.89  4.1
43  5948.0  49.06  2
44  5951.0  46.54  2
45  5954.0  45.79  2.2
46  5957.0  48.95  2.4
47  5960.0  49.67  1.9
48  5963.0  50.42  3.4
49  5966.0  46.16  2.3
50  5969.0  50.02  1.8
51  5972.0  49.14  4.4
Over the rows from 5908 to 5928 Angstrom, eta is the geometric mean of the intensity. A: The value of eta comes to 48.7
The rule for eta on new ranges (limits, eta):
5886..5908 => 44.8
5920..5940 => 49.7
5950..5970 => 48.2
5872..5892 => 47.4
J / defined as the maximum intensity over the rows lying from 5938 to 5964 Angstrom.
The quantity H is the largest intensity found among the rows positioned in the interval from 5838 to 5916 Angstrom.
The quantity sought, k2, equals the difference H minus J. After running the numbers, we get 0.7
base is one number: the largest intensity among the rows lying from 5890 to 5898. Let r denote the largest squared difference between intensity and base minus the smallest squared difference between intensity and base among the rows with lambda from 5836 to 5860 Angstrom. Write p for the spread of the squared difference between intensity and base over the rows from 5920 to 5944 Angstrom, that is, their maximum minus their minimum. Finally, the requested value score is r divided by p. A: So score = 1.2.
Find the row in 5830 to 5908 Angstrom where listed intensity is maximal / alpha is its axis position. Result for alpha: 5858.0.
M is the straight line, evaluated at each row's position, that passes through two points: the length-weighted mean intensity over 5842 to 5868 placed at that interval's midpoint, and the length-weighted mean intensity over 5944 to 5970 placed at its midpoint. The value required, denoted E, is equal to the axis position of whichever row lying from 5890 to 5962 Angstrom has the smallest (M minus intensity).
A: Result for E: 5945.0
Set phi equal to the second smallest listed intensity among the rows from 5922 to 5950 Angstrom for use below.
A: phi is 47.15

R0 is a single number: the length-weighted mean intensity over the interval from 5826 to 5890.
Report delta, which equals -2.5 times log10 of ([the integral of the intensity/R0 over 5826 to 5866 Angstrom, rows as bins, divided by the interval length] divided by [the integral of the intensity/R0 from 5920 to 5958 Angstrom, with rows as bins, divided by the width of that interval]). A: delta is -0.03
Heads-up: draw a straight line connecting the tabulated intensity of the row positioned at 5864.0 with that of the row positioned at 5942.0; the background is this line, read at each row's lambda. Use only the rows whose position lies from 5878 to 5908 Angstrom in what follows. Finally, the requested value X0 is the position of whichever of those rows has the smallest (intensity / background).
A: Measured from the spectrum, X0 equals 5894.0 Angstrom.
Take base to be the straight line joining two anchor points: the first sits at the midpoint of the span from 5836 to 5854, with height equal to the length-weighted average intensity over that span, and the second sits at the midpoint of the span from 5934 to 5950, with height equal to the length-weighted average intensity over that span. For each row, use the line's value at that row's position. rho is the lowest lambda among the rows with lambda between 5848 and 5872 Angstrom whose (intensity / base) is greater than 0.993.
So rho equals 5849.0 Angstrom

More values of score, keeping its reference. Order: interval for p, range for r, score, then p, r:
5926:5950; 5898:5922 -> 0.4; 77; 28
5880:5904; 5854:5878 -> 3.4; 27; 91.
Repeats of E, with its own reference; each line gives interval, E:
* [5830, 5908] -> 5858.0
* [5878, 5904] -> 5879.0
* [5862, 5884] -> 5864.0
